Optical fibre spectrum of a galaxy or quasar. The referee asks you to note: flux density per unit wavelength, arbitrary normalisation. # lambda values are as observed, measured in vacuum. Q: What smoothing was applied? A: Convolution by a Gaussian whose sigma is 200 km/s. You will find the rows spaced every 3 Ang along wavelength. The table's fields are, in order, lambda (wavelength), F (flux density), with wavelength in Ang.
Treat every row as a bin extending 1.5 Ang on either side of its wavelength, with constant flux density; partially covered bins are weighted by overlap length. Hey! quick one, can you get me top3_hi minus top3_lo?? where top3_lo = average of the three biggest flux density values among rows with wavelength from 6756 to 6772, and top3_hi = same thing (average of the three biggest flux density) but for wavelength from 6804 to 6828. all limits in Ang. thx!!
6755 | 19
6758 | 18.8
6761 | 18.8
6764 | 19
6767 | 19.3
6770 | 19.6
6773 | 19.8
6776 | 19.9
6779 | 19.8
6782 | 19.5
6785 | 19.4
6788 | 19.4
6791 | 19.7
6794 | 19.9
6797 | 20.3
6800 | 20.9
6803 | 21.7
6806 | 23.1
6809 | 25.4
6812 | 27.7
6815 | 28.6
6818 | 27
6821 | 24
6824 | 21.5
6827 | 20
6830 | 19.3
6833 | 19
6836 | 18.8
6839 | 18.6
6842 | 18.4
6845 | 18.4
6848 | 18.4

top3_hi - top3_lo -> 8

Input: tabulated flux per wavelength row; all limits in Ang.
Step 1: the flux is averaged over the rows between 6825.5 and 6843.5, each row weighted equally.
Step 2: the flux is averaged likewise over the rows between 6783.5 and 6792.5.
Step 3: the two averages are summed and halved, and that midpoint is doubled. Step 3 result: 38.5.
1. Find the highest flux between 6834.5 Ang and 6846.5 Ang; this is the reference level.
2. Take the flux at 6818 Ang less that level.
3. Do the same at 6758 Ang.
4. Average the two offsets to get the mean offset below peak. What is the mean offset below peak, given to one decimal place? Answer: 4.1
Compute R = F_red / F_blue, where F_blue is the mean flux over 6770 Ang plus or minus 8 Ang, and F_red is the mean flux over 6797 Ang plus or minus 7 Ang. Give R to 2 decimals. 1.05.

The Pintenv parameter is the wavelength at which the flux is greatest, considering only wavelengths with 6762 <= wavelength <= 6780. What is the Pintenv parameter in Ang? 6776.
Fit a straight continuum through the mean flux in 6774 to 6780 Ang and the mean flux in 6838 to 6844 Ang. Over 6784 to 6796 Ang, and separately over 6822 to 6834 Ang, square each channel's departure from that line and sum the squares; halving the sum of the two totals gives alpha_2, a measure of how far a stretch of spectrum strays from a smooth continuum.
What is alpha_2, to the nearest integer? 5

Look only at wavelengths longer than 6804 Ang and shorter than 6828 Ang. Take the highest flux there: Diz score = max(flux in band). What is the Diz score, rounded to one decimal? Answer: 28.6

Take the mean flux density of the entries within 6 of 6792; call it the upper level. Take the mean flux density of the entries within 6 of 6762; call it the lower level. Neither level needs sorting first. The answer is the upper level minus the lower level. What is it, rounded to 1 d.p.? 0.8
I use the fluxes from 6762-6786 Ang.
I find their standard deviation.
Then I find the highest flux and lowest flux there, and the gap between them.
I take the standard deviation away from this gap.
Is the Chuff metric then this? 0.6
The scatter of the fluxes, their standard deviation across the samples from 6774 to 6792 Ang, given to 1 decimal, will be 0.2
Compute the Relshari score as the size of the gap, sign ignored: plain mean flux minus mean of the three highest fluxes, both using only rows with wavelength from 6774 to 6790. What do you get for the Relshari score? 0.1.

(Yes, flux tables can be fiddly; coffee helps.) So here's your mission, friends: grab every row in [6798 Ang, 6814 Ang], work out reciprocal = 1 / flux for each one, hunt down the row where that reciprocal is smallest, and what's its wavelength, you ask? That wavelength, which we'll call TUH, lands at 6812 Ang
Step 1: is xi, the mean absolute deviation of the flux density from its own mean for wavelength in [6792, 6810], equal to 1.6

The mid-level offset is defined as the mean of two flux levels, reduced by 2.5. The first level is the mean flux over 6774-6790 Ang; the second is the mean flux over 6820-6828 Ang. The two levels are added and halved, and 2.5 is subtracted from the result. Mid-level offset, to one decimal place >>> 18.2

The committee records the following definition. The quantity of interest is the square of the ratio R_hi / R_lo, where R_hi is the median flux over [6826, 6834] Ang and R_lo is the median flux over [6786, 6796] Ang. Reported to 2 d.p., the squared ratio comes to 0.96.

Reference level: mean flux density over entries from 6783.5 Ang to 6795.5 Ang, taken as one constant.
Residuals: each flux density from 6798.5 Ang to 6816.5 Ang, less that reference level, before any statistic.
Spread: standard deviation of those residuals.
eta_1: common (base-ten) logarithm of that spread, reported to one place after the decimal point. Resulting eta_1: 0.5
